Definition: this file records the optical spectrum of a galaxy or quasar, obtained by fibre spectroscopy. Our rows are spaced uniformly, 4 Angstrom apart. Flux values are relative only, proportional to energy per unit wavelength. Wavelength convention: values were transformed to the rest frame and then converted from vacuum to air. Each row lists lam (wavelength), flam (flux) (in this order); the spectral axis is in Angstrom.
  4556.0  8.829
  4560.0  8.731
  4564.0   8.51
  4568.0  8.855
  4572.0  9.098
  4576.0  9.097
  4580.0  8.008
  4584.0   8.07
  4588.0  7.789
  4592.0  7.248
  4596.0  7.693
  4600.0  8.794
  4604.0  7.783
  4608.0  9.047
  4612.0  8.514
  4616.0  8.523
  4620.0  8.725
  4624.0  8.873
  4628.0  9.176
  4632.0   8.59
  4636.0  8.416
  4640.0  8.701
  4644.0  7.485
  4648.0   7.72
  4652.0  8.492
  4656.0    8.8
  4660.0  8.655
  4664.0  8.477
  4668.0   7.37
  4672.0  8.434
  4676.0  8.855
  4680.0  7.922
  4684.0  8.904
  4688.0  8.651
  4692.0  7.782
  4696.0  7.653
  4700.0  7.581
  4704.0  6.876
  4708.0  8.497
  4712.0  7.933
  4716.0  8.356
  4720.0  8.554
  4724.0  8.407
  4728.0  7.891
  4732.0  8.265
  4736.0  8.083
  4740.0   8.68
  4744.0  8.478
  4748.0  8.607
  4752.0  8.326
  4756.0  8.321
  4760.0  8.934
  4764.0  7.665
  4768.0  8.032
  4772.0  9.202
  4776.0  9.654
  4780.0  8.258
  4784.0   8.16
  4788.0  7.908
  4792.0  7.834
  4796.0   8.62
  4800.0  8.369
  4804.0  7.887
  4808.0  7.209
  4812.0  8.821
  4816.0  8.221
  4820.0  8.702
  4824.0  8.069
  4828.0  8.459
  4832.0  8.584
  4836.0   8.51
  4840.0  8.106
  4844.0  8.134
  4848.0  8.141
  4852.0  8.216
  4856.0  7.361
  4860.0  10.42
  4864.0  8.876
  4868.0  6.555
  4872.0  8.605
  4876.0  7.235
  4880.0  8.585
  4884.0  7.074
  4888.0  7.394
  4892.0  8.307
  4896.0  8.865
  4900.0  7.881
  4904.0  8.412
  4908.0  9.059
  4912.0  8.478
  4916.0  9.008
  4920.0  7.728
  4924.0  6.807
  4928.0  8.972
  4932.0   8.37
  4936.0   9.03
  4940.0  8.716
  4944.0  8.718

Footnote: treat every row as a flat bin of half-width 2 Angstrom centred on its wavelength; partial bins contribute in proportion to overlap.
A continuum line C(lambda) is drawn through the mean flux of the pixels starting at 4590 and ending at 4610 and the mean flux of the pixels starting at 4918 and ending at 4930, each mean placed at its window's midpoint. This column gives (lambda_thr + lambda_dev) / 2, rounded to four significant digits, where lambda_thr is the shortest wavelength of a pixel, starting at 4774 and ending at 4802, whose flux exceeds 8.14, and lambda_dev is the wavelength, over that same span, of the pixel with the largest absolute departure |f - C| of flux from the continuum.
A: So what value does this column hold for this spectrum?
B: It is 4776 Angstrom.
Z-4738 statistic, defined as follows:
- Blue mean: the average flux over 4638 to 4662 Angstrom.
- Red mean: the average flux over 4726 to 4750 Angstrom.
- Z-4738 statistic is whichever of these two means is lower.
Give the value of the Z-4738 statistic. 8.31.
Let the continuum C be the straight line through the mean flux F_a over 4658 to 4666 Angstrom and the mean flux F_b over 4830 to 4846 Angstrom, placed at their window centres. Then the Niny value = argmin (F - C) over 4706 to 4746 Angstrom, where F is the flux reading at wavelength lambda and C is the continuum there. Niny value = 4728.0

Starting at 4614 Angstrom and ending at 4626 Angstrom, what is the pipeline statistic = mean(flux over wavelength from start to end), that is 8.71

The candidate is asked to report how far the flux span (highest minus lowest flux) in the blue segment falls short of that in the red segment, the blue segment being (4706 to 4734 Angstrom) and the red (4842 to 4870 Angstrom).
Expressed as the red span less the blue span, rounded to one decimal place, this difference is 3.2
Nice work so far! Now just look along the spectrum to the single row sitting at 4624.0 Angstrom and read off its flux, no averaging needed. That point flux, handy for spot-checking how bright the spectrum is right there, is 8.873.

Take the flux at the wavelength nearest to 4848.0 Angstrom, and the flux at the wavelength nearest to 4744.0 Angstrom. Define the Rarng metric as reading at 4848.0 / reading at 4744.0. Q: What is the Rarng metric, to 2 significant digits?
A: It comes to 0.96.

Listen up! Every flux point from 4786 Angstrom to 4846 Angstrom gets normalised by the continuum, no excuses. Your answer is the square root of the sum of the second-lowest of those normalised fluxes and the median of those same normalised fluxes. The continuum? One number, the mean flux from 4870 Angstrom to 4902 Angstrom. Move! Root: 1.417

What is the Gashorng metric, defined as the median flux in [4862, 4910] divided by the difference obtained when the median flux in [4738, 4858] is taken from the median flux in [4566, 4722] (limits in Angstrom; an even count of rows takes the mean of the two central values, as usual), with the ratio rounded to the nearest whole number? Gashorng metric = 41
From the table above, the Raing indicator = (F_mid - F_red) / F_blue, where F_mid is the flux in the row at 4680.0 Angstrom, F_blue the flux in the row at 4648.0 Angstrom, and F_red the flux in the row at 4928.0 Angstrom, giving -0.136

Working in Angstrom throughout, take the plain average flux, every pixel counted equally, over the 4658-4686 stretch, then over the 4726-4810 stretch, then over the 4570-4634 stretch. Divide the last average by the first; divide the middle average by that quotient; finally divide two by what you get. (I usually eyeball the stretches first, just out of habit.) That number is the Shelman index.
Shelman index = 0.2427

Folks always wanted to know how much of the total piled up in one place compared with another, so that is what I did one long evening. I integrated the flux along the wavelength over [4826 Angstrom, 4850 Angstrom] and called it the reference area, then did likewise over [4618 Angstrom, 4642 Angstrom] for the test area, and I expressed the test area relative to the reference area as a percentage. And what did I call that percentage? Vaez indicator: 105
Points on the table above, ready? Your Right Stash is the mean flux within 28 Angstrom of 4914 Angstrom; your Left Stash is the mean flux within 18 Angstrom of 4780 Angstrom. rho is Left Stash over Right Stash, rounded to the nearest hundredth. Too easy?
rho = 1.00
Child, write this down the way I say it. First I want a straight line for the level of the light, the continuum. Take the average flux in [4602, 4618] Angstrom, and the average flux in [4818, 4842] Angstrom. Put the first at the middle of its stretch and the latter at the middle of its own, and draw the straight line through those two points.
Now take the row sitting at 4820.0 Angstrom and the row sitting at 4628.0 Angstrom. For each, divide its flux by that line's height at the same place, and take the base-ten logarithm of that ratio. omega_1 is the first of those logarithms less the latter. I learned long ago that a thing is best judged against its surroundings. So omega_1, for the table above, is -0.020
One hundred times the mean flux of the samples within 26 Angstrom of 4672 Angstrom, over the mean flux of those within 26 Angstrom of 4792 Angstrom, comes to 100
